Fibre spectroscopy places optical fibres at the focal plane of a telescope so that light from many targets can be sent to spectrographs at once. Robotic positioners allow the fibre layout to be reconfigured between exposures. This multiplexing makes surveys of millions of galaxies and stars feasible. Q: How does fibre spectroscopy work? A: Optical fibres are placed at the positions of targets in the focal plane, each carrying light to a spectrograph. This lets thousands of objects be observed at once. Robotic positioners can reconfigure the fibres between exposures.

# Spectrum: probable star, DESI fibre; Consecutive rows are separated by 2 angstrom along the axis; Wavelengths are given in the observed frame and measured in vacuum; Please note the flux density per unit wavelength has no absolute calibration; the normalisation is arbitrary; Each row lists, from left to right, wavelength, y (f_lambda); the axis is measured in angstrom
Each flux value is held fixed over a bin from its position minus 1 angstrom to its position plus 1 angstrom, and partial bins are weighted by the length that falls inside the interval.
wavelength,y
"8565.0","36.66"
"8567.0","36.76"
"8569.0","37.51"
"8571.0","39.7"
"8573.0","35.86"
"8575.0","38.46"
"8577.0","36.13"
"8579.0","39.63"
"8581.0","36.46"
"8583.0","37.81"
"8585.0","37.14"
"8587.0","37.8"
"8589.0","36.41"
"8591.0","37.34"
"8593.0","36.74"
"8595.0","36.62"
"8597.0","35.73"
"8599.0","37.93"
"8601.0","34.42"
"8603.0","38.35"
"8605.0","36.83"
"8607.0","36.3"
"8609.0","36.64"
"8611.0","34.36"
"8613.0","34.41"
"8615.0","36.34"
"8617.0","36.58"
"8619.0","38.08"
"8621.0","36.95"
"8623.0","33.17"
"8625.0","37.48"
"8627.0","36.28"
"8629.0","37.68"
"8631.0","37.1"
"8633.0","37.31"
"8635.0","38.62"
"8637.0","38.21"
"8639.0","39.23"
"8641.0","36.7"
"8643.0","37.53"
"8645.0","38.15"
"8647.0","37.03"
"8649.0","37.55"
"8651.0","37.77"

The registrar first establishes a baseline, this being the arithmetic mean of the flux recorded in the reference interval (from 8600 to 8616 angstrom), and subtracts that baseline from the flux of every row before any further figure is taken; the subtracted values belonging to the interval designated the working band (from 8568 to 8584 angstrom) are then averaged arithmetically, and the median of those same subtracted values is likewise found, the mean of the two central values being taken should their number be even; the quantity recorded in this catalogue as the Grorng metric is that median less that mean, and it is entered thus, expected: 0.0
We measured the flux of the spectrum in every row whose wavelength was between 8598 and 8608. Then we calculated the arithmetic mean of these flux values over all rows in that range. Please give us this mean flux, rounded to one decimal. 36.8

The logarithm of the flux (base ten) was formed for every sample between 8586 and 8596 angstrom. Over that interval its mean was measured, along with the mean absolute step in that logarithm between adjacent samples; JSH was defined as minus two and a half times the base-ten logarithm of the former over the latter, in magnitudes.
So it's -5.6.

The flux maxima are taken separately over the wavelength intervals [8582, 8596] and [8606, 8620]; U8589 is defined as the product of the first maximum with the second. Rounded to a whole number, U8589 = 1440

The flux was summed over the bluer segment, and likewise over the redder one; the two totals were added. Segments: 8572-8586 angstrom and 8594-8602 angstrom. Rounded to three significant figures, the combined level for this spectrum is 406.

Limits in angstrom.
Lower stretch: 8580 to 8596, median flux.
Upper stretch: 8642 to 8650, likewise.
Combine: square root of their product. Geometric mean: 37.2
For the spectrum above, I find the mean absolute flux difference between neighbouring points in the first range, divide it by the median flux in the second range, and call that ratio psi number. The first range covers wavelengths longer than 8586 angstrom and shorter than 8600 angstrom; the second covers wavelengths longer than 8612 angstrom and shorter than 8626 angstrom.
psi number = 0.028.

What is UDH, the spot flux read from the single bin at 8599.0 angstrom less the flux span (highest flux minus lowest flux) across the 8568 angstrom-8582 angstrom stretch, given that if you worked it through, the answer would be 34.1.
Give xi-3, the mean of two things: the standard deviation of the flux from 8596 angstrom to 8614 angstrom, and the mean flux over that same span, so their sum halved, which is 18.8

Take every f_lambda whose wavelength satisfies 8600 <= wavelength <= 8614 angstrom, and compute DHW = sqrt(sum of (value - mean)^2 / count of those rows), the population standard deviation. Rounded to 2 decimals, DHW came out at 1.43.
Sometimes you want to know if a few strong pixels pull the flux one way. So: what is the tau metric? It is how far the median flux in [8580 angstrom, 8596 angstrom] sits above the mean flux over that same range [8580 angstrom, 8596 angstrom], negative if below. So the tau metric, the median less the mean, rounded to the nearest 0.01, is -0.10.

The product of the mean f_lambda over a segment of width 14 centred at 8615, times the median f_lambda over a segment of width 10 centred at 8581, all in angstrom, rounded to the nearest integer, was 1344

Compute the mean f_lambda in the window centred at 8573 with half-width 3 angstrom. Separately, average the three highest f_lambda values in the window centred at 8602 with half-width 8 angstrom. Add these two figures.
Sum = 75.7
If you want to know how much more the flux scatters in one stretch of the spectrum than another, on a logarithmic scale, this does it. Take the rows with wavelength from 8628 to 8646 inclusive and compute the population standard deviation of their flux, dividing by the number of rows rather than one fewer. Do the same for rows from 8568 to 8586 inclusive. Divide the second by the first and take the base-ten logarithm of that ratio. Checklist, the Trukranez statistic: 0.25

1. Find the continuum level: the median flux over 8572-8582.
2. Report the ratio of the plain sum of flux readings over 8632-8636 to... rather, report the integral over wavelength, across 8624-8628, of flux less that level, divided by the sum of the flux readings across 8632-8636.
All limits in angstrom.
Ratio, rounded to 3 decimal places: 0.022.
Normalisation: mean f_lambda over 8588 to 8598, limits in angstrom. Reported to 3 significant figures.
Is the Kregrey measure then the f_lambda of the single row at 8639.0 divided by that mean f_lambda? 1.07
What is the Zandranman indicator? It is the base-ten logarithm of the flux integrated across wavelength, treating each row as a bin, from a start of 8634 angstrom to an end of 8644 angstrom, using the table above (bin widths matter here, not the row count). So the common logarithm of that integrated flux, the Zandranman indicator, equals 2.58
